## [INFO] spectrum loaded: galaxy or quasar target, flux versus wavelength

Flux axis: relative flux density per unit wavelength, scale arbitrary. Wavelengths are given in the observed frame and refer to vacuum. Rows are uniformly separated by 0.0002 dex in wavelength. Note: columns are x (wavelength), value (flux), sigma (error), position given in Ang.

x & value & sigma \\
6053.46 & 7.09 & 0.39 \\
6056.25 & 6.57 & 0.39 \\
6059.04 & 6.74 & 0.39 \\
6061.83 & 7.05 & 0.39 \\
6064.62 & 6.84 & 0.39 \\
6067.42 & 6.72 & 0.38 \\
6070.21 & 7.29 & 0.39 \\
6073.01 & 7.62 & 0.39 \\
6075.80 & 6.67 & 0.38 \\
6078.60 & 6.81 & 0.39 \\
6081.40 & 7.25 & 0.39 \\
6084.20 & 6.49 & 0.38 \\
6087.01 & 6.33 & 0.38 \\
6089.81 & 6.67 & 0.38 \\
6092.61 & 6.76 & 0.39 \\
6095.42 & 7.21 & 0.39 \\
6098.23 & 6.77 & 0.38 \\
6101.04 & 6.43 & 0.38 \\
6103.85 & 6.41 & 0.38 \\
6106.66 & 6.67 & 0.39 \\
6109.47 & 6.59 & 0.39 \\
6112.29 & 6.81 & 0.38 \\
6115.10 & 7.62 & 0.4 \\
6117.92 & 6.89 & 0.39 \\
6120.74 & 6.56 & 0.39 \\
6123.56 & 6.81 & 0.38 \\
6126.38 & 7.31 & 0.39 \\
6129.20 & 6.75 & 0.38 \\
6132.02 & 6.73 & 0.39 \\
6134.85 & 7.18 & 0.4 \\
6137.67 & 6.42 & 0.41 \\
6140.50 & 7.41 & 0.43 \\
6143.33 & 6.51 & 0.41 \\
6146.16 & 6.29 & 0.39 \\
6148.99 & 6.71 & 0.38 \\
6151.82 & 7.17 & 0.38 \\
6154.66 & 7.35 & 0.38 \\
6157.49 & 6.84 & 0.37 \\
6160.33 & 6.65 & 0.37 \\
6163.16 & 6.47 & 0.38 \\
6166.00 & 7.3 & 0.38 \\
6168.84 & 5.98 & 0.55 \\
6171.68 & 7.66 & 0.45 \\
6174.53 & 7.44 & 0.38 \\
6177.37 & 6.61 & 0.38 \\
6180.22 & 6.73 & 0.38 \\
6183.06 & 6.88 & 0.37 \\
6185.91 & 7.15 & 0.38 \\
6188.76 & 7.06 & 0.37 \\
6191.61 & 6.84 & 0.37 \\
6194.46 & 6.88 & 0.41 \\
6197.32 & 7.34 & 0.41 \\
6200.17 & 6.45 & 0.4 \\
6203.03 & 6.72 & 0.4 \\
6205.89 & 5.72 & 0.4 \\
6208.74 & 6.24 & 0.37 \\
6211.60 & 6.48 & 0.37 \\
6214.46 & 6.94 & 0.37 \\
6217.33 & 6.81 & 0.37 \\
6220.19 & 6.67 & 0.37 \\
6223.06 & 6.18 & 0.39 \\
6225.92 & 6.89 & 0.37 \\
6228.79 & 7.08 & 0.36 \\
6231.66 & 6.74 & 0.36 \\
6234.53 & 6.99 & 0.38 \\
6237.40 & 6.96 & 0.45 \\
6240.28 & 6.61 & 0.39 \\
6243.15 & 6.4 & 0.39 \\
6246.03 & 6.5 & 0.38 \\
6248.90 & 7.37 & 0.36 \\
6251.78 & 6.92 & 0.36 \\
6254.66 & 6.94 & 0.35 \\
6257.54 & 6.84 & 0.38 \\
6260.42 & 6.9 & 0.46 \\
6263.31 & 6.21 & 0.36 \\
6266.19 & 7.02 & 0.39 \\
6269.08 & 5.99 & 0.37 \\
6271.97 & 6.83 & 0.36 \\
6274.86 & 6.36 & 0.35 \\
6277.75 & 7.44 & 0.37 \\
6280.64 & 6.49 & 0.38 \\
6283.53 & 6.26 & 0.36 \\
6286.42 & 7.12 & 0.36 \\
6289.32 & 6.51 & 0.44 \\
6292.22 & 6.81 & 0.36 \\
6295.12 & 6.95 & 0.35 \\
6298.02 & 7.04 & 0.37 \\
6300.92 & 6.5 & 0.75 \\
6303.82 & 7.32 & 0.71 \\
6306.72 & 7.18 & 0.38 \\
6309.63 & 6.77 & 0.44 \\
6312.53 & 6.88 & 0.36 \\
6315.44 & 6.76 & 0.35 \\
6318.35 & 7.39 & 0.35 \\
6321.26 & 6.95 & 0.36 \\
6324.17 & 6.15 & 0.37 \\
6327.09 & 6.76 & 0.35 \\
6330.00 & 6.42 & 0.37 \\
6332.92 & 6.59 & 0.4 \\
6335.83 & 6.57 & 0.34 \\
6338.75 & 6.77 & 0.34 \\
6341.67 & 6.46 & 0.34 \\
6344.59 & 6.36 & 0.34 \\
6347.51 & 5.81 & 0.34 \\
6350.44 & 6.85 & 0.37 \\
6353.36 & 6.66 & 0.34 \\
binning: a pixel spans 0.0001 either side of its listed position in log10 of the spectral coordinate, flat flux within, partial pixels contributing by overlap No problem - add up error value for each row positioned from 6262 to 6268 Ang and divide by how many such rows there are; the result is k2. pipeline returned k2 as 0.375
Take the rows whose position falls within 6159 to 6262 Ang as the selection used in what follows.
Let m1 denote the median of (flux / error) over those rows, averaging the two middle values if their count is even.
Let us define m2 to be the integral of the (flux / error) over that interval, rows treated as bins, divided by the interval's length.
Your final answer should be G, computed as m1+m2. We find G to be 35.5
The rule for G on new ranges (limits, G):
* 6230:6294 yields 35.8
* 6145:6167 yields 36.3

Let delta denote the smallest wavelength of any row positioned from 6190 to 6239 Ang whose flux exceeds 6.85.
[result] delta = 6194.46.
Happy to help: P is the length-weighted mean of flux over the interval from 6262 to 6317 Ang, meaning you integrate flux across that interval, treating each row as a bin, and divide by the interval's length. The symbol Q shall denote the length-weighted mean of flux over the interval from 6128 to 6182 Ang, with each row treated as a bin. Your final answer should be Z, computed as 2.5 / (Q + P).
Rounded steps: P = 6.76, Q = 6.85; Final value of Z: 0.184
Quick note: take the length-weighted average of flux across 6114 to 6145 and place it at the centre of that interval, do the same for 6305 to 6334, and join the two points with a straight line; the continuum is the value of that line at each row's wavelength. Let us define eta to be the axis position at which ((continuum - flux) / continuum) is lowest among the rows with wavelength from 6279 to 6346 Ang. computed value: 6318.35 Ang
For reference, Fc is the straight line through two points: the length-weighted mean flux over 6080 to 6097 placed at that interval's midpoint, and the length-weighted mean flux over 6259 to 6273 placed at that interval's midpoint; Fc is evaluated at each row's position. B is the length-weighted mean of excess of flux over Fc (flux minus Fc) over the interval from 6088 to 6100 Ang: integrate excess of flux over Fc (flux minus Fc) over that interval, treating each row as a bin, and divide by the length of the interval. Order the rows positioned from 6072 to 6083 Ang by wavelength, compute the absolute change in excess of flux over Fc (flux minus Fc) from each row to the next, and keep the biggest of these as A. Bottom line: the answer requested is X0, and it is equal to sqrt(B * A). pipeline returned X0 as 0.21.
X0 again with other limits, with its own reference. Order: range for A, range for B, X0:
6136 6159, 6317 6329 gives 0.53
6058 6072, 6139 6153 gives 0.23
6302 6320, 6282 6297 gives 0.34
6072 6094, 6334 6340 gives 0.39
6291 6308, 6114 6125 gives 0.41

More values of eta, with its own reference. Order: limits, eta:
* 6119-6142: 6140.50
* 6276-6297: 6277.75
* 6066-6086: 6073.01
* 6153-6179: 6171.68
